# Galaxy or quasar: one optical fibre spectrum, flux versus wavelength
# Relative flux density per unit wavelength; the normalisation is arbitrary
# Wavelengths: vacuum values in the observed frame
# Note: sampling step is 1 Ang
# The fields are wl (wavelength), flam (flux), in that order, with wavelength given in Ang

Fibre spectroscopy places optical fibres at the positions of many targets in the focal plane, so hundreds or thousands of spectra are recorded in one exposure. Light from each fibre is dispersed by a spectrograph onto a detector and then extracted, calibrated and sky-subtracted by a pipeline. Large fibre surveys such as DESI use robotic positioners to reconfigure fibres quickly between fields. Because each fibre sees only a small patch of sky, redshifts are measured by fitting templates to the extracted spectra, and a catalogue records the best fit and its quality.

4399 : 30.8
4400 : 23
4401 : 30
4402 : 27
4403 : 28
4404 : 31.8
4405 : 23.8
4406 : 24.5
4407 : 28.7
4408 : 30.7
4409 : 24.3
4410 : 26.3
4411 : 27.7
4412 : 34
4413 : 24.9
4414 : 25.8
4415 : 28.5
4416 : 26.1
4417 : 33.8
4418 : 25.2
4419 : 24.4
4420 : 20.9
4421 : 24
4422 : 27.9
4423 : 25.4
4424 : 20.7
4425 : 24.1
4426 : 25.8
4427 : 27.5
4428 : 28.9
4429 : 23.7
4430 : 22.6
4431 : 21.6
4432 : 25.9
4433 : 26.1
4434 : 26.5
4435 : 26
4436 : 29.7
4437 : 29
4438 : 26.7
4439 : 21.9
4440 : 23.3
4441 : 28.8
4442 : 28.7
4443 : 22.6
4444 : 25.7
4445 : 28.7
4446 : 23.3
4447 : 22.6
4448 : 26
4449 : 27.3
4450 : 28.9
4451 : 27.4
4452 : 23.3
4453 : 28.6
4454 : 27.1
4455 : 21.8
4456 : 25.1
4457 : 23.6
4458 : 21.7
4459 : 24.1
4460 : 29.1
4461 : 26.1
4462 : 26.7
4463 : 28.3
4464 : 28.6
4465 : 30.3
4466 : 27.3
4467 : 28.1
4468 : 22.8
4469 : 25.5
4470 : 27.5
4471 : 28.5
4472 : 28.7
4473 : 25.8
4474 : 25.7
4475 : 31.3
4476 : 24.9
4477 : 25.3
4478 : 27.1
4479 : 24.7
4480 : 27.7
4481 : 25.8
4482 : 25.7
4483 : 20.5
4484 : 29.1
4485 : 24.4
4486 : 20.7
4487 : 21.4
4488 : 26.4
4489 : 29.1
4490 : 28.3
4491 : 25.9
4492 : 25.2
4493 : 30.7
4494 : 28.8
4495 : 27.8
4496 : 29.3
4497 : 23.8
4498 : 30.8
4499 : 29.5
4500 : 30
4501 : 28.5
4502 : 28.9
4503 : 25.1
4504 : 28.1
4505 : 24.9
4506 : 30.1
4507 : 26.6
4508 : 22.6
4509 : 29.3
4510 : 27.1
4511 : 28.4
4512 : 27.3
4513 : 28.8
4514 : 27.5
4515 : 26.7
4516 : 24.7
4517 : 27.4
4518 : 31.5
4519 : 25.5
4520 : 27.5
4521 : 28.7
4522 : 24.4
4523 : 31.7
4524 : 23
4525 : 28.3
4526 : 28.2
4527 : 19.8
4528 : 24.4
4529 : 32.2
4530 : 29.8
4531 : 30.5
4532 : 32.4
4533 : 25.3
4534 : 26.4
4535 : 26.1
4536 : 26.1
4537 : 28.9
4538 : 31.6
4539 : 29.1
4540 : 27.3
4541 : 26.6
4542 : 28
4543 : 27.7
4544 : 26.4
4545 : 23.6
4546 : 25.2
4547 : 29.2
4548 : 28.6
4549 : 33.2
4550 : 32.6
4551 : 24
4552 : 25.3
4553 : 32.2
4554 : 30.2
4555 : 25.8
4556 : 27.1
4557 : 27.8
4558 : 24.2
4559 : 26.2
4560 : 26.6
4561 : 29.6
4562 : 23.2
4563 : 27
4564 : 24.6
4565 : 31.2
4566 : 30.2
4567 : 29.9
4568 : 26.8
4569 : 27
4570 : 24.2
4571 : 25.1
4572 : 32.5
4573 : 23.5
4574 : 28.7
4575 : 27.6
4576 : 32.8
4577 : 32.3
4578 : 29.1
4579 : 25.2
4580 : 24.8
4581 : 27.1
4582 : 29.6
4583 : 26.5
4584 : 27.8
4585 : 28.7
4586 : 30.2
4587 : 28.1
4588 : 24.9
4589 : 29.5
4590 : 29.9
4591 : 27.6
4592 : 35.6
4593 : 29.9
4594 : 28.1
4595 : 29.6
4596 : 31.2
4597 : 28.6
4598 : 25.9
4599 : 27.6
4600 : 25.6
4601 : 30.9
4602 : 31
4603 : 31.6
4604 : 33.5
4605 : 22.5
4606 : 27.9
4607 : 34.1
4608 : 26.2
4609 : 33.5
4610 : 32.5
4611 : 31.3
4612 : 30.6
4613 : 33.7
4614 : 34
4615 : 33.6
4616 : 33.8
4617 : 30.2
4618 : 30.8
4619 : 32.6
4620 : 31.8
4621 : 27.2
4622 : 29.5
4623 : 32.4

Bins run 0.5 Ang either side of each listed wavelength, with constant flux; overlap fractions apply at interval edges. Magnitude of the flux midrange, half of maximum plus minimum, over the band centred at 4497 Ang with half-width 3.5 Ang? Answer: -3.59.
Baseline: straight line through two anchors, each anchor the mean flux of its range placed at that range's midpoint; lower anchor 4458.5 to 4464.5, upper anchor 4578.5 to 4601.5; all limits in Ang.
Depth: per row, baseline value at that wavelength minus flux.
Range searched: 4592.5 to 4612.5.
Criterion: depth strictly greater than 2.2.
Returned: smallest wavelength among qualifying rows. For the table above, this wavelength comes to 4598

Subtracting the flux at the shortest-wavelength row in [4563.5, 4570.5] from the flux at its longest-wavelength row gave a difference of -0.4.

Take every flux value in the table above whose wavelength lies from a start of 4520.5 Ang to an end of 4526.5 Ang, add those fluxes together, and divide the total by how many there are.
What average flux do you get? 27.4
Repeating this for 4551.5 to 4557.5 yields 28.1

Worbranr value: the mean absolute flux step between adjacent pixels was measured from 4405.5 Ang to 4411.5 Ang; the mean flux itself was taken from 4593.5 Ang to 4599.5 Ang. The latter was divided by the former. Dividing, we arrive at 8.9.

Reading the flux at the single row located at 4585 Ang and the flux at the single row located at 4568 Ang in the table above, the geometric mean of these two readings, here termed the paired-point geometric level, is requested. 28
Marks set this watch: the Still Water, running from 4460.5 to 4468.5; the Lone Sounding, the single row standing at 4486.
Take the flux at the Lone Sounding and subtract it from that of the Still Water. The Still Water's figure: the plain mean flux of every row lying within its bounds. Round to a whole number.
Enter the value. 7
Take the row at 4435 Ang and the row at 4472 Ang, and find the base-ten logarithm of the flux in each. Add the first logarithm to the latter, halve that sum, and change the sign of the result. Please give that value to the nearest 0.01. -1.44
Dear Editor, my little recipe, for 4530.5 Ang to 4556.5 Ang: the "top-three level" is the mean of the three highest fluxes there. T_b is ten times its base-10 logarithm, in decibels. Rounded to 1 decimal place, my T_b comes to 15.1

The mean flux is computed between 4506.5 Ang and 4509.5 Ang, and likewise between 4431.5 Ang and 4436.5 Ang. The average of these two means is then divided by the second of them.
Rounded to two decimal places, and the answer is 0.99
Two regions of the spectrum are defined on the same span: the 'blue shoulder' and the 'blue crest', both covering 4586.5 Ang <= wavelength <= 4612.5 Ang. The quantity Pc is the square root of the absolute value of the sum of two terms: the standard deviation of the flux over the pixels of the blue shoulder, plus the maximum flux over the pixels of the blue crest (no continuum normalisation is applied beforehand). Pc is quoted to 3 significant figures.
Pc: 6.22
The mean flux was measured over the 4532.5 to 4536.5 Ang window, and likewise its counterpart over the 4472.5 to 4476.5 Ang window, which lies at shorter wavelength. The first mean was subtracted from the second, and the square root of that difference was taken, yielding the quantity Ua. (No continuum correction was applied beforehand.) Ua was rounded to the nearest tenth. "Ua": 1.0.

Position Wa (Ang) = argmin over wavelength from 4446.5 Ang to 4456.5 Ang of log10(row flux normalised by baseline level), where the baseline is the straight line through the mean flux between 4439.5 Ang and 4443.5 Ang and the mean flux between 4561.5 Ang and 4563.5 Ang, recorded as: 4455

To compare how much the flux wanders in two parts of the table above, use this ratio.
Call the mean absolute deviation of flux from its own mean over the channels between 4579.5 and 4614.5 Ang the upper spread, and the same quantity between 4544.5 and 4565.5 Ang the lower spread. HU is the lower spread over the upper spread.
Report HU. 1.05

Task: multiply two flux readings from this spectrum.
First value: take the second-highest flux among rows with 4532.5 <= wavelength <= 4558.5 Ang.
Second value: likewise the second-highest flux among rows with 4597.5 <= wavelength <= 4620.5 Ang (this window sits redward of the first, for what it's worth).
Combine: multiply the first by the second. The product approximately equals 1108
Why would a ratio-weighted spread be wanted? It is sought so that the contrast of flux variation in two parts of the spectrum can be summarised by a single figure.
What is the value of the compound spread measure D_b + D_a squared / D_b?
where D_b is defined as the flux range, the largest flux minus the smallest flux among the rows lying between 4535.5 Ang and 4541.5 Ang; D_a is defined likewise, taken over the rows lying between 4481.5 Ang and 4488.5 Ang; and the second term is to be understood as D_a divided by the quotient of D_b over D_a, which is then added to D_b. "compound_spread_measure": 19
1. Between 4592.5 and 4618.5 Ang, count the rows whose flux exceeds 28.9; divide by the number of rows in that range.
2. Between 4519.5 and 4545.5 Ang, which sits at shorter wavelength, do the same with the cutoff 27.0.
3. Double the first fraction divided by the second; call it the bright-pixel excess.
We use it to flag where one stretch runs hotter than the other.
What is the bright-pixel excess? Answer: 2.4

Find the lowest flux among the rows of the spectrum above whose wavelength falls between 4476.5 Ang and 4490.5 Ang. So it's 20.5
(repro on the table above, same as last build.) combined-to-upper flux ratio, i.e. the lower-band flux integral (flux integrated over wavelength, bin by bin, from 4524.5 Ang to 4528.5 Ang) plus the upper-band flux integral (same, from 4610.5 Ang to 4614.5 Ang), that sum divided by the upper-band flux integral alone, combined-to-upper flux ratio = 1.78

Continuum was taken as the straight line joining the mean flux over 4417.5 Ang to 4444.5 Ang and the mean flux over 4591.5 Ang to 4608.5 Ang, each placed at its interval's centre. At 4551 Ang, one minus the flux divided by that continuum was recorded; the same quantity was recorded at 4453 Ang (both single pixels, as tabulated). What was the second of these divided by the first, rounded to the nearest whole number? -1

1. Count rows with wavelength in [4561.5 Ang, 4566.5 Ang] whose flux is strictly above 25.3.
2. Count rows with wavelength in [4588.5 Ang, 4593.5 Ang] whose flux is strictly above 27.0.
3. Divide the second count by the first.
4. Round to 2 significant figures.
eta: 1.7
